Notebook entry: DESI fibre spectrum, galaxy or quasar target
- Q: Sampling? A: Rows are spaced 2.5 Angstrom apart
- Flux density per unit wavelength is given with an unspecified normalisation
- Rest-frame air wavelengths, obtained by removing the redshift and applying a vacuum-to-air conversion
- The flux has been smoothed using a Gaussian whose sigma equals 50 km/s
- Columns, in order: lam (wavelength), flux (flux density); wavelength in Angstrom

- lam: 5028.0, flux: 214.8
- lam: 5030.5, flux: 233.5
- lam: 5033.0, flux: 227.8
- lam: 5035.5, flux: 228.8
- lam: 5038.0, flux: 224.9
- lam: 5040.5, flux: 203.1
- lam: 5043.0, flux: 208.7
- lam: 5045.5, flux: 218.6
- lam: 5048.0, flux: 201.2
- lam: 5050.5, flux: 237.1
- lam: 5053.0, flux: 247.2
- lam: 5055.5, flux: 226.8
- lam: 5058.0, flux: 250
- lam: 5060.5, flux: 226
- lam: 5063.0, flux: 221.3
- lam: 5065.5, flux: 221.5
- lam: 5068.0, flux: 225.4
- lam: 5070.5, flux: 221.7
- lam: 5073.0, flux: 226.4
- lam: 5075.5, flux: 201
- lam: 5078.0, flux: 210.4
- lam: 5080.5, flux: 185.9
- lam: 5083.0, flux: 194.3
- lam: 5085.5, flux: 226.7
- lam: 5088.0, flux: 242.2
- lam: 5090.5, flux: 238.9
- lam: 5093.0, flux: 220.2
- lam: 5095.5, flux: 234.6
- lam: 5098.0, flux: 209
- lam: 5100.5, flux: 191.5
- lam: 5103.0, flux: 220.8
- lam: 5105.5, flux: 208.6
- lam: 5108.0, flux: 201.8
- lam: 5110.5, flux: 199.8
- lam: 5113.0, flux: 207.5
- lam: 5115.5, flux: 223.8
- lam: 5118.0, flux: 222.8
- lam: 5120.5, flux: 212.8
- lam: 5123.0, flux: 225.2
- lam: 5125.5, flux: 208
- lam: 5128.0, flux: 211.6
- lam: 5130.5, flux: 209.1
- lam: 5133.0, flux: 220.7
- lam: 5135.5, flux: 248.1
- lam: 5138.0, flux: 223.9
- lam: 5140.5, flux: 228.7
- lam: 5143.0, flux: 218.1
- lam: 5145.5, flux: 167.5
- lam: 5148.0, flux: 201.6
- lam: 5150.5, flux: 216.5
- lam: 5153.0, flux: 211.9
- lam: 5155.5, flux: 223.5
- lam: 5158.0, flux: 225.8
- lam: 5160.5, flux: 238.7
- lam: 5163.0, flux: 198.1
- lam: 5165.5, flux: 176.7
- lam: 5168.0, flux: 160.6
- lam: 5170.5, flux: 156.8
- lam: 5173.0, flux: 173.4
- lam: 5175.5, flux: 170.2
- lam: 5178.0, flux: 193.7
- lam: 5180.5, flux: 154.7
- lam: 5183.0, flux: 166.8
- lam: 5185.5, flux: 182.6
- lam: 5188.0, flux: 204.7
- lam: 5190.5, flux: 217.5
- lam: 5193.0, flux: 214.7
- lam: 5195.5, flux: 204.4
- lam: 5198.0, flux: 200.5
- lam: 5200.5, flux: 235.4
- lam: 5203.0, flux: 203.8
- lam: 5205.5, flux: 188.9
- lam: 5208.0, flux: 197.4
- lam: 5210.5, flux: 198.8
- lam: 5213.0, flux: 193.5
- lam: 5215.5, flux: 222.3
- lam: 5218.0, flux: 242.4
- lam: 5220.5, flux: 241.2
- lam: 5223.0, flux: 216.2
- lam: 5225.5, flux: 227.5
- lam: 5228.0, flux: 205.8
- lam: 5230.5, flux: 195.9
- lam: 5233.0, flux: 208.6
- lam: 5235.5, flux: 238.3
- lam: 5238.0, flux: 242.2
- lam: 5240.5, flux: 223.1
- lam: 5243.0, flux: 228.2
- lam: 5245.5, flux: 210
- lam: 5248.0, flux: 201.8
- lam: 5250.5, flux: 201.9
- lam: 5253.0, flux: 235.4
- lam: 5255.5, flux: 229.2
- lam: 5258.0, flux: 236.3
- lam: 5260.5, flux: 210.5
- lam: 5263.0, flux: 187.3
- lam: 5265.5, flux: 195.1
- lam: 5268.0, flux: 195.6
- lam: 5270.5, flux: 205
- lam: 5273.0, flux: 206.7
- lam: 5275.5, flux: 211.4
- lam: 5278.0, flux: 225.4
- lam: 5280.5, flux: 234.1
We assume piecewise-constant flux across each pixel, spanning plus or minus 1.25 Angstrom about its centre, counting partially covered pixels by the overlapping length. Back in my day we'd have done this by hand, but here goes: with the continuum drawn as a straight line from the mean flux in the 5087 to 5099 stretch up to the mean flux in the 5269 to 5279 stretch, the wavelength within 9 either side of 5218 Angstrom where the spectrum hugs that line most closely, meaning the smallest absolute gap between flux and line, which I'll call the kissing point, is 5223.0 Angstrom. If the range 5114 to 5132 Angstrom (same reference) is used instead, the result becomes 5123.0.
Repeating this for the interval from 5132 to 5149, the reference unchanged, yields 5138.0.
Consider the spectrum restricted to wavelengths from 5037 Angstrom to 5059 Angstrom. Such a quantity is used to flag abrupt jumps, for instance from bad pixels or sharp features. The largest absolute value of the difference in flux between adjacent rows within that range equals 36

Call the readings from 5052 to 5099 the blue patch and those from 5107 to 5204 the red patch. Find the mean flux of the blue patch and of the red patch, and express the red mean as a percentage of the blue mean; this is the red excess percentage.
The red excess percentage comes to 92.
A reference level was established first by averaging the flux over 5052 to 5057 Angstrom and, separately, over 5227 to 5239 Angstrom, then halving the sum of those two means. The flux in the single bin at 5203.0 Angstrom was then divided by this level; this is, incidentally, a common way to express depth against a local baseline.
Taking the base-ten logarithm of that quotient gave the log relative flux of -0.048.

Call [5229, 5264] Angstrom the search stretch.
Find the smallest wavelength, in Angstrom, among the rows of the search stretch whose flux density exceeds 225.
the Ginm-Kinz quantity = 5235.5 Angstrom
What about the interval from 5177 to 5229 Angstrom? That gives 5200.5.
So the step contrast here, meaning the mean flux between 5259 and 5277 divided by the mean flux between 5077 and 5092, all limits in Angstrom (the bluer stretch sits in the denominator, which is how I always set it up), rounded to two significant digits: 0.93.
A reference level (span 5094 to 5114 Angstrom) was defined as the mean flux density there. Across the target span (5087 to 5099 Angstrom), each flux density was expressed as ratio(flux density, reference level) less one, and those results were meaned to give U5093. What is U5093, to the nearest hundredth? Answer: 0.09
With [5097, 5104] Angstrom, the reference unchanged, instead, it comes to -0.01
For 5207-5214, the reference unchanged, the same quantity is -0.06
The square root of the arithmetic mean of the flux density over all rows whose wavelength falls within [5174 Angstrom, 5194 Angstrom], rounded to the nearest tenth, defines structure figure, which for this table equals 13.7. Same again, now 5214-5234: 14.8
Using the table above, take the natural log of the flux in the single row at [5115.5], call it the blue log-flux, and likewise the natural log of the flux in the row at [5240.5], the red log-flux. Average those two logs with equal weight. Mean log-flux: 5.41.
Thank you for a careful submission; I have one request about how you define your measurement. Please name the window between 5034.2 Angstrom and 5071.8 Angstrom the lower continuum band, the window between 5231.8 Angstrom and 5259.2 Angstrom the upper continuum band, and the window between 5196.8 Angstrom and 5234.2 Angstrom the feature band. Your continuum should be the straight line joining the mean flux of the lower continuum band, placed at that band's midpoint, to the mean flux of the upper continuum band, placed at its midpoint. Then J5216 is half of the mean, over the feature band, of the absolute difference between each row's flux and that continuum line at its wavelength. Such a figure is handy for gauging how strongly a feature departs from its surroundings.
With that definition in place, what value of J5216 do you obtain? 9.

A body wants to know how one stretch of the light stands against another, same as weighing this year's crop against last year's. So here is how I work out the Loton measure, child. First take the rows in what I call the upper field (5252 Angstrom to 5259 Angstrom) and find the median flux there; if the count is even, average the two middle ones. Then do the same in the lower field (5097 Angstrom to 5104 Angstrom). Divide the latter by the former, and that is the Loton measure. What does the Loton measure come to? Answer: 0.89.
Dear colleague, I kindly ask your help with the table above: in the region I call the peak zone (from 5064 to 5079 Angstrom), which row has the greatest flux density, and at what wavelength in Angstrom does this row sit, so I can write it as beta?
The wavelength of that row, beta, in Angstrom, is 5073.0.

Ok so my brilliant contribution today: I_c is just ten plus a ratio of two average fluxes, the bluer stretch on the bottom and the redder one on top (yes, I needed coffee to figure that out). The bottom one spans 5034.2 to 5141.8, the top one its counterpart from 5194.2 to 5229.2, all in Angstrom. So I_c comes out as 11.0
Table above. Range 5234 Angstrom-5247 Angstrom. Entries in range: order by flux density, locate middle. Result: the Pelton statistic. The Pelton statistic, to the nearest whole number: 228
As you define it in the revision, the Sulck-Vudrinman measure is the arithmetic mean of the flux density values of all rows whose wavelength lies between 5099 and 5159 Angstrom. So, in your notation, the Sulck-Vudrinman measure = 214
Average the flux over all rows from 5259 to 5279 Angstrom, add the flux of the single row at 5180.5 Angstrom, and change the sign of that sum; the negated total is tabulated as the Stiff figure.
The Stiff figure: -359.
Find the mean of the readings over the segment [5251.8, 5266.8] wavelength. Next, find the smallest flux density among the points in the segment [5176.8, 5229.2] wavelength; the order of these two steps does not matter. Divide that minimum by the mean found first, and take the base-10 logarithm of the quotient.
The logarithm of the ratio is -0.14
